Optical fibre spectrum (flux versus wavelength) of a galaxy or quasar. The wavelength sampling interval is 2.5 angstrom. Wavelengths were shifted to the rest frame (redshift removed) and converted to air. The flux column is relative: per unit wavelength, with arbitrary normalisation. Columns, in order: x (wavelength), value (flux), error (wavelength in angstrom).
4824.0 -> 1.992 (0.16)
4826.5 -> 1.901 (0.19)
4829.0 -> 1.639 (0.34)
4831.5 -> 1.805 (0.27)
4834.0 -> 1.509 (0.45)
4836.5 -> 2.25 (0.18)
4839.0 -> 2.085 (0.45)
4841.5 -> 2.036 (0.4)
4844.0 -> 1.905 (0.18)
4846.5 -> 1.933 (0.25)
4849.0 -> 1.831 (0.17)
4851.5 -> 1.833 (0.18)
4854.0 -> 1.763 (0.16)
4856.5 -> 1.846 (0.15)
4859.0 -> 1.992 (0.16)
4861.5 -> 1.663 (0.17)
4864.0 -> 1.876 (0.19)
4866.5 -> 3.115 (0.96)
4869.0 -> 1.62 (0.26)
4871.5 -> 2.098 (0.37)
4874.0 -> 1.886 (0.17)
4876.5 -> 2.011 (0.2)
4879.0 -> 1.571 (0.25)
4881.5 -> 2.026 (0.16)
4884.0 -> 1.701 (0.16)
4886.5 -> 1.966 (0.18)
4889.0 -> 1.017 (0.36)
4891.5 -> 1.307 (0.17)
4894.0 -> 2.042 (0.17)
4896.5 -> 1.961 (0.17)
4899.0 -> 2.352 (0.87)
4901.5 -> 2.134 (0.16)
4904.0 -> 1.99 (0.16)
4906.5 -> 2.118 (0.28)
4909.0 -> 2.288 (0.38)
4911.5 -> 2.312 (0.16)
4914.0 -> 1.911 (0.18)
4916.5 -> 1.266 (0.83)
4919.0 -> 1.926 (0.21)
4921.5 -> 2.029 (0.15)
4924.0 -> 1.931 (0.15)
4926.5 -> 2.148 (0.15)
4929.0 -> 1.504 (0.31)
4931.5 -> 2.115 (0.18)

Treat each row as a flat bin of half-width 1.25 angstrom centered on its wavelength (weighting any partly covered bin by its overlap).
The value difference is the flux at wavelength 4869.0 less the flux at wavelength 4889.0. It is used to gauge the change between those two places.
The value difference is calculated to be 0.60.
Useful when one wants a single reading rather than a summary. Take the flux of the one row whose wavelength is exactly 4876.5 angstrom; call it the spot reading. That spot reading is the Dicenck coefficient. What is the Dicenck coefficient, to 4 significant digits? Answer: 2.011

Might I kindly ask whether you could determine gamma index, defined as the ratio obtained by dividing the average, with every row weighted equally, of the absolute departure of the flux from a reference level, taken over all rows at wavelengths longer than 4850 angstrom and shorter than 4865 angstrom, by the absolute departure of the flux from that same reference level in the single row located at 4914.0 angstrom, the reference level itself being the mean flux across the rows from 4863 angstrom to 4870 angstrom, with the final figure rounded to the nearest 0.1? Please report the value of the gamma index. 1.3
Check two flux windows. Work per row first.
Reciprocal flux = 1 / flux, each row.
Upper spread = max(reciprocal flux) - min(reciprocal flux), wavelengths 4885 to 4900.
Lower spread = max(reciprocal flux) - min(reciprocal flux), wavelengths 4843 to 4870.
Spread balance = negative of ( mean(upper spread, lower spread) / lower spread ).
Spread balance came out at -1.44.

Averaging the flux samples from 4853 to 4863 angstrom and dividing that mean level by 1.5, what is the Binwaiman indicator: 1.21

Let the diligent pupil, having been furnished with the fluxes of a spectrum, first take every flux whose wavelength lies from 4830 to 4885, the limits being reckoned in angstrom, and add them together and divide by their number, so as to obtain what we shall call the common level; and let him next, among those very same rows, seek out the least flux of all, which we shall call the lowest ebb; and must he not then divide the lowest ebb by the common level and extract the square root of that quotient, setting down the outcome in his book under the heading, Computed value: 0.89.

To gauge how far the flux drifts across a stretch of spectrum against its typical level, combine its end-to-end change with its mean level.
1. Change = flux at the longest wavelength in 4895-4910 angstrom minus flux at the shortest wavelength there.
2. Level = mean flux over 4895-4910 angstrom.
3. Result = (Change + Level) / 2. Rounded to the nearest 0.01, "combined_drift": 1.23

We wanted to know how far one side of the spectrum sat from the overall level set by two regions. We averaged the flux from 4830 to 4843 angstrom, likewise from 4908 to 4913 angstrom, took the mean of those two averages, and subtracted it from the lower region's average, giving -0.18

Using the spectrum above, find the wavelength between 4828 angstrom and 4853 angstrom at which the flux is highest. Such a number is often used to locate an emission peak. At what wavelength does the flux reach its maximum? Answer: 4836.5 angstrom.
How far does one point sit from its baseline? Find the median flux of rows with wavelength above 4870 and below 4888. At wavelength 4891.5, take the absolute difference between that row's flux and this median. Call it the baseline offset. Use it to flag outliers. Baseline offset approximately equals 0.66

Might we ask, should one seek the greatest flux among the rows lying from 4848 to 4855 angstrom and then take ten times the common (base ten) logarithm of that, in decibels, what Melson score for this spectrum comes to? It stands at 2.63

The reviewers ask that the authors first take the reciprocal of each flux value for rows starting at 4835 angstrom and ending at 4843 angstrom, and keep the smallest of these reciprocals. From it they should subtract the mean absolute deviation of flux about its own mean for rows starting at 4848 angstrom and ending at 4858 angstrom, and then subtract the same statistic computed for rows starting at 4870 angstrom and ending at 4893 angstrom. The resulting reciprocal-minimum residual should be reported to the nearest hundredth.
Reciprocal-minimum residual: 0.12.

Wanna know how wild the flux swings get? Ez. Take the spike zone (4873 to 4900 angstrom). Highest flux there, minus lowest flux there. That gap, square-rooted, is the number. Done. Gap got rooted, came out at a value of 1.16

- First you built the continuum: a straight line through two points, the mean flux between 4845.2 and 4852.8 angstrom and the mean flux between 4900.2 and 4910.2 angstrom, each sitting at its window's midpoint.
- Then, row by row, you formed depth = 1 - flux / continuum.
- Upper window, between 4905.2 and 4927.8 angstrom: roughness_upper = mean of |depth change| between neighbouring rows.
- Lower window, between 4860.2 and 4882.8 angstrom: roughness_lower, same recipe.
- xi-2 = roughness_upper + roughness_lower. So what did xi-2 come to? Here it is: 0.426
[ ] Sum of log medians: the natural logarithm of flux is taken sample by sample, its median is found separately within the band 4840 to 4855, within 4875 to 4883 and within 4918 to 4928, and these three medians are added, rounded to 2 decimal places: 2.01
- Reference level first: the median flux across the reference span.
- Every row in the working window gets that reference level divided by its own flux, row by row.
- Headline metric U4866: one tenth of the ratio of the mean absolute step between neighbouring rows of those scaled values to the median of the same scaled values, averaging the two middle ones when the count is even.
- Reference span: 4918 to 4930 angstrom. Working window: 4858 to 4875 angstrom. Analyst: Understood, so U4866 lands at 0.027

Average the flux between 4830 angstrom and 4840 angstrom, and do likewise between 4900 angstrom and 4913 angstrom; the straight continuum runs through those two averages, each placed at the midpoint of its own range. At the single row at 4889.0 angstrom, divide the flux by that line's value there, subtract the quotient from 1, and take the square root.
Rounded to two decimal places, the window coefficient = 0.72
